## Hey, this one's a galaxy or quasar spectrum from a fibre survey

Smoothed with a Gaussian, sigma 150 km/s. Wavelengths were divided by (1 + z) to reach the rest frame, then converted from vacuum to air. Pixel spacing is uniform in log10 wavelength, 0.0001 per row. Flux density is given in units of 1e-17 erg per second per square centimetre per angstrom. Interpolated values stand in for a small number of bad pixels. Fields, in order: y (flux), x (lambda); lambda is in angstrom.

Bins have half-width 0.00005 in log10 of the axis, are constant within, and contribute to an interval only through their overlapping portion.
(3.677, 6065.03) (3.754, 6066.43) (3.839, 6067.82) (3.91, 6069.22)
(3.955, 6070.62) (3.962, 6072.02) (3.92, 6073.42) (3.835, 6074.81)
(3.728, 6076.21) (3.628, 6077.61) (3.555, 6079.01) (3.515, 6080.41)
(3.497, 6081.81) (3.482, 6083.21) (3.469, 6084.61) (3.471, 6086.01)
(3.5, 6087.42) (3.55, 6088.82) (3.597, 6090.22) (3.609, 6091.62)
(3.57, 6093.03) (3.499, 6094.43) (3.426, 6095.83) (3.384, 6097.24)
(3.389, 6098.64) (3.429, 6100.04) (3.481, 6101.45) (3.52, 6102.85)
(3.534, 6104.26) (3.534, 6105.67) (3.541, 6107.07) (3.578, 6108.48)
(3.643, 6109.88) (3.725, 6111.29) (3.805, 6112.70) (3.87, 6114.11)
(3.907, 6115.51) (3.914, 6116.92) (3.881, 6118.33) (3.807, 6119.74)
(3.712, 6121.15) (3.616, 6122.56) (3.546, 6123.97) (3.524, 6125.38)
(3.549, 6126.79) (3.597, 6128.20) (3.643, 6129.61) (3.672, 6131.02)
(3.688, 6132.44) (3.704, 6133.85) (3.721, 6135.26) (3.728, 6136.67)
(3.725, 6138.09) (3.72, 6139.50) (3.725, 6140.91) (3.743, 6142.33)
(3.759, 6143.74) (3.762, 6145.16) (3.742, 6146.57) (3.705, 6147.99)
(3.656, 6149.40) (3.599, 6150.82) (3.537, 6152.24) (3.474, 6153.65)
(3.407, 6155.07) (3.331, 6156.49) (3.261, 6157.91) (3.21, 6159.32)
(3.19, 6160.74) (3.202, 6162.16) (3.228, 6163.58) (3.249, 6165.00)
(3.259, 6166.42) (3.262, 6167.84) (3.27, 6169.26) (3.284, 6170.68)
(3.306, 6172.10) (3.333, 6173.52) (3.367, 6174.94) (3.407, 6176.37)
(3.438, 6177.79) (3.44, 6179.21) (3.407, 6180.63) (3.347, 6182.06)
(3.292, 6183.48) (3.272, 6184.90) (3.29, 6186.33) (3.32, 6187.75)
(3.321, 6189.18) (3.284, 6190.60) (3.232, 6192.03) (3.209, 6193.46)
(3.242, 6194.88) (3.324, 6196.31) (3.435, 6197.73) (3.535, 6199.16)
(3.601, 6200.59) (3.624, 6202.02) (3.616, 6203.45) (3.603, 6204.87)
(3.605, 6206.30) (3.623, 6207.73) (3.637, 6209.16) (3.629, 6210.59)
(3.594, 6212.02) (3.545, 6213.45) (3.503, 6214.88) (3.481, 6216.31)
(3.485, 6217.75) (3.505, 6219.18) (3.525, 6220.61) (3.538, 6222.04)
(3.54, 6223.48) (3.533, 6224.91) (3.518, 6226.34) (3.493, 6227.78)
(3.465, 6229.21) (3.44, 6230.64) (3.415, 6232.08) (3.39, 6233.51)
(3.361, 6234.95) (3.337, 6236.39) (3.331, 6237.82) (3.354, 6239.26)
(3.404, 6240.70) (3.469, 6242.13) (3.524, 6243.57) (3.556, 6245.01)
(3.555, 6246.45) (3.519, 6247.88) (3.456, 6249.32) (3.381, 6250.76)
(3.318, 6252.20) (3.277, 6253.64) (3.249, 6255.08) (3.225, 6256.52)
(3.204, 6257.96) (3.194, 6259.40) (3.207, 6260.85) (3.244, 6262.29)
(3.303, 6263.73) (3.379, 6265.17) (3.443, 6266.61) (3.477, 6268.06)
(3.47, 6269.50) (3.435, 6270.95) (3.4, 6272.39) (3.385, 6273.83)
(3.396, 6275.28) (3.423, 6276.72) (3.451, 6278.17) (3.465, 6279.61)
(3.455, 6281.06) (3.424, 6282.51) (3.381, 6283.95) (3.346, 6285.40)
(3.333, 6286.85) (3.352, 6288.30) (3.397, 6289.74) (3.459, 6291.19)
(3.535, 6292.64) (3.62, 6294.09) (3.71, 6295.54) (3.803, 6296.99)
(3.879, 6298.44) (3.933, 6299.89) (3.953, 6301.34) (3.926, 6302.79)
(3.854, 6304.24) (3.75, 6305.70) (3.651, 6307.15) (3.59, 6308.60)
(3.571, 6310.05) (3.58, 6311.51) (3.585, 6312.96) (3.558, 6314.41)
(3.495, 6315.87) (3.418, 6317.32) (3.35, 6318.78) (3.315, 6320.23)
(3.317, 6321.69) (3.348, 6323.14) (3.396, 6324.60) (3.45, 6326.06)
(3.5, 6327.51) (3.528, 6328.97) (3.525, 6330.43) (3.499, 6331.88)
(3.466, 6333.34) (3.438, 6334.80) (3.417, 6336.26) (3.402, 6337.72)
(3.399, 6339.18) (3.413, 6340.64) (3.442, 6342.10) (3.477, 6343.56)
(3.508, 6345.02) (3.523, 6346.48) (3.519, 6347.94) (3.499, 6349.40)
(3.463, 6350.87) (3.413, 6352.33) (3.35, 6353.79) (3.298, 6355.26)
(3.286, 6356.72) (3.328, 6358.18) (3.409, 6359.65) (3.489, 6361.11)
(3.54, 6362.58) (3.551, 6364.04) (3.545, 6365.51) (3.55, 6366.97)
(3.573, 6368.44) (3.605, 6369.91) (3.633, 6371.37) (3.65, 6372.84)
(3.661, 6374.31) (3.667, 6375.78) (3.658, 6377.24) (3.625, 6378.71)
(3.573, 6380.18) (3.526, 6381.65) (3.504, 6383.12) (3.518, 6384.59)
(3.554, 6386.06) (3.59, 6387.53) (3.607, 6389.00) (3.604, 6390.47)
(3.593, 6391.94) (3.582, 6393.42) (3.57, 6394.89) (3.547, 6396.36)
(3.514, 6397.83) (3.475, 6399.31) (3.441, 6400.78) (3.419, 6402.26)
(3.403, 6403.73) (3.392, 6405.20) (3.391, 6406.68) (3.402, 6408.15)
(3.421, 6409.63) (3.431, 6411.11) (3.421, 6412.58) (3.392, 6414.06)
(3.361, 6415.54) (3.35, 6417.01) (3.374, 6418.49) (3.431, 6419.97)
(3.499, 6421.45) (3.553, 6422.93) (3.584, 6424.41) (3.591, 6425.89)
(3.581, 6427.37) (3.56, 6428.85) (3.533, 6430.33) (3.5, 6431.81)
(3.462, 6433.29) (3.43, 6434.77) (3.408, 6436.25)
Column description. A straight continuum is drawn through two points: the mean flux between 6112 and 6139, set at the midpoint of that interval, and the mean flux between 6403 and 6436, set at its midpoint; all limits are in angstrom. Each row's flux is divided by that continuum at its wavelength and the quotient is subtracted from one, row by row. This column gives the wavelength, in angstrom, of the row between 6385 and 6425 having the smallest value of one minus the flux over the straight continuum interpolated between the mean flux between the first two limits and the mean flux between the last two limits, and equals 6424.41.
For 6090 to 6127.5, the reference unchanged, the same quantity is 6116.92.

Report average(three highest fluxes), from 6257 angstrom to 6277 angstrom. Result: 3.46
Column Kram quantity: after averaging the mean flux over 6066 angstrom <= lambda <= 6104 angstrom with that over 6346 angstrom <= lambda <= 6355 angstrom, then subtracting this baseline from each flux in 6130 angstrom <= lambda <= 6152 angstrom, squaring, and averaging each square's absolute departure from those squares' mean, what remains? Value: 0.010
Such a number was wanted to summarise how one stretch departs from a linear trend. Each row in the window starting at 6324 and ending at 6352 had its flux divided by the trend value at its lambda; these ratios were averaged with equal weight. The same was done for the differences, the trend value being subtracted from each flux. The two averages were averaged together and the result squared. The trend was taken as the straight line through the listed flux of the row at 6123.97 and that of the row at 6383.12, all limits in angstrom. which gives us 0.22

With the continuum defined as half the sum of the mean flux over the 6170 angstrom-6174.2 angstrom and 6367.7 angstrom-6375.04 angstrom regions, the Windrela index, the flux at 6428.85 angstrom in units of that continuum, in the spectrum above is 1.027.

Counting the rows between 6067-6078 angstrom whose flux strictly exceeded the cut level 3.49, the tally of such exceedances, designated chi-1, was 8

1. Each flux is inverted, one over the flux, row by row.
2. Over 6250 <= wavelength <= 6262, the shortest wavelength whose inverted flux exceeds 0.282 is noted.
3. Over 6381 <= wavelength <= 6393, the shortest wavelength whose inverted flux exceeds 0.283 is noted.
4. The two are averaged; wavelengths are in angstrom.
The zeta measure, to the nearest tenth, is 6316.2 angstrom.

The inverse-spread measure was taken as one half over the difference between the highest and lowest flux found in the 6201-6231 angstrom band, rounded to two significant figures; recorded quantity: 2.5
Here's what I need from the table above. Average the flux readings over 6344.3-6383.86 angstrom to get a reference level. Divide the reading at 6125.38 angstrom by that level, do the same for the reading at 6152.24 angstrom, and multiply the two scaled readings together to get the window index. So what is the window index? 1.01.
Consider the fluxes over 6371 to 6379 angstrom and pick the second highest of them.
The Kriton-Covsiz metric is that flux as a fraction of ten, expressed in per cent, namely 36.6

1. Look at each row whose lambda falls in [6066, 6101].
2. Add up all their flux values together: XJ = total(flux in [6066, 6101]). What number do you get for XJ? 90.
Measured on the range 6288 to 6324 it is 90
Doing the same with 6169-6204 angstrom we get 84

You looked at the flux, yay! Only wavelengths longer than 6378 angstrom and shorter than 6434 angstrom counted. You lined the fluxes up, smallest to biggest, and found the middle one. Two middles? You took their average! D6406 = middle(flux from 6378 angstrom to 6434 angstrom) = 3.51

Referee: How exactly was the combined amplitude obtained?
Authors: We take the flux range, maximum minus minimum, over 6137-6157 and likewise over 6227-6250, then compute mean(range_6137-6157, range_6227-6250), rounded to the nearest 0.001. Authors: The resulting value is 0.328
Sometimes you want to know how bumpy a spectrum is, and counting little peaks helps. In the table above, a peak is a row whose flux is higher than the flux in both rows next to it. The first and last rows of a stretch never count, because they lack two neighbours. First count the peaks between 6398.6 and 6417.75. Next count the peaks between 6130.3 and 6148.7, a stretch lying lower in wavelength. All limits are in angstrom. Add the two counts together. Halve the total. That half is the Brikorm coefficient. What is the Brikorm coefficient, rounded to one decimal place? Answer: 1.5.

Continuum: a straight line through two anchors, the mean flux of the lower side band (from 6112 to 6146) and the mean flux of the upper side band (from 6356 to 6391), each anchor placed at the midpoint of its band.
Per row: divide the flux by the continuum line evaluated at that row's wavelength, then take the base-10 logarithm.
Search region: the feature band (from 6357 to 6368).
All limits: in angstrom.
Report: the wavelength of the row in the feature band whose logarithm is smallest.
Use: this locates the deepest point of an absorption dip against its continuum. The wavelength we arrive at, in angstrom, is 6358.18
